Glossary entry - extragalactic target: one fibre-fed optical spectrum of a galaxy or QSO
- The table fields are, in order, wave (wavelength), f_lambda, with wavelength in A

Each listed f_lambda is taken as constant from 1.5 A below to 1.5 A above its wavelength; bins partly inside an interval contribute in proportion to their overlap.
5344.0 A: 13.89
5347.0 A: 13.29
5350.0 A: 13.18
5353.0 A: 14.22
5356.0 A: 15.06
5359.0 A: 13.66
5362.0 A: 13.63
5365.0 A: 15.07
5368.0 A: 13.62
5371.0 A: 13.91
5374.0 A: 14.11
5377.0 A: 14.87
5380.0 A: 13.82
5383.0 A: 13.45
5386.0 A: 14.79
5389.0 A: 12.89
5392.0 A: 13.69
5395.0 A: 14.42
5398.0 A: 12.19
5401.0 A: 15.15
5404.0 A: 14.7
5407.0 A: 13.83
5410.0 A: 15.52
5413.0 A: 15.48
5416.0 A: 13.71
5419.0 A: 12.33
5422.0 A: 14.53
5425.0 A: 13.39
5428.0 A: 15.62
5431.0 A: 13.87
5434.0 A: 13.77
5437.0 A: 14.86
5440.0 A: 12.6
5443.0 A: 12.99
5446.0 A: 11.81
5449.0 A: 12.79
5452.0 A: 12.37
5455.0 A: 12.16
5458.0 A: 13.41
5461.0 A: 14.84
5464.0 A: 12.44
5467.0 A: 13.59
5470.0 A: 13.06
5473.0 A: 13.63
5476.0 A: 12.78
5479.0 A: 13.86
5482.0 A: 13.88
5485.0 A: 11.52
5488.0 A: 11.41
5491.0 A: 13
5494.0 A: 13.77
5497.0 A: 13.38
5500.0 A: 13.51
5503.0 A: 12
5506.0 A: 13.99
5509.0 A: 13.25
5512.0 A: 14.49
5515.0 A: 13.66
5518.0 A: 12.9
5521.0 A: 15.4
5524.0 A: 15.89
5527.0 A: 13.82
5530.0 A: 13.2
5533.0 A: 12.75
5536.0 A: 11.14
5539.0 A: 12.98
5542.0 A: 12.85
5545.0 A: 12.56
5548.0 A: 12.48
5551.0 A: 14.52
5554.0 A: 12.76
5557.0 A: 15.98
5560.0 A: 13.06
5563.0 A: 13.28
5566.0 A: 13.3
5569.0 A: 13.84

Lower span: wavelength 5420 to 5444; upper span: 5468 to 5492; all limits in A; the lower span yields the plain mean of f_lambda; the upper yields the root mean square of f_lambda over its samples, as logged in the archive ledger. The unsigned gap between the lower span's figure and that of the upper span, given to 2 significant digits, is 1.0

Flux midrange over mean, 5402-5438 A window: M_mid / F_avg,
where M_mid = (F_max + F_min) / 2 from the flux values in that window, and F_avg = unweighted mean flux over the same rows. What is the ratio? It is 0.98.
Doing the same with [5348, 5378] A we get 1.00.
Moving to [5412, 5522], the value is 1.01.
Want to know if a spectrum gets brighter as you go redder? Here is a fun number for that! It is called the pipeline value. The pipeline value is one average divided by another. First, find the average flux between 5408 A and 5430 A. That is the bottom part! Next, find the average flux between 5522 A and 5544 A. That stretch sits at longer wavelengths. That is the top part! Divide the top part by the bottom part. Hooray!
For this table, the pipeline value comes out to 0.92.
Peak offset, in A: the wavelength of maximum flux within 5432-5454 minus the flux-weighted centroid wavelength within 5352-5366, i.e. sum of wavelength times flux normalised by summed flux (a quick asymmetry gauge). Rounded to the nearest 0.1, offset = 78.0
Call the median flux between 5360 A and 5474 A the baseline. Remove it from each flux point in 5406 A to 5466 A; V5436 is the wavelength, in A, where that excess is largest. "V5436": 5428.0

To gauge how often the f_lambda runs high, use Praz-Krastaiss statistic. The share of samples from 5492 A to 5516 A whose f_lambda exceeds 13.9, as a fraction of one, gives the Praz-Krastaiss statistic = 0.25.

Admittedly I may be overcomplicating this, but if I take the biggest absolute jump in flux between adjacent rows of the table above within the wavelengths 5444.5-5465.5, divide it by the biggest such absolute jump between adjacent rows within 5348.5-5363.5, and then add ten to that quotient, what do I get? 11.7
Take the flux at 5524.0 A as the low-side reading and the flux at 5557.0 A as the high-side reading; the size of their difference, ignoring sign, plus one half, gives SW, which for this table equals 0.6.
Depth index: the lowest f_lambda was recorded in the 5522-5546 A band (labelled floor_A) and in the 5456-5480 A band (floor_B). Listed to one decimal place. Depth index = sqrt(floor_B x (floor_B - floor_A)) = 4.0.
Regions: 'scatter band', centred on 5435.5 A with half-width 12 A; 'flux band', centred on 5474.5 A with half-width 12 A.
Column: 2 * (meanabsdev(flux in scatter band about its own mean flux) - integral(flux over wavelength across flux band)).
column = -627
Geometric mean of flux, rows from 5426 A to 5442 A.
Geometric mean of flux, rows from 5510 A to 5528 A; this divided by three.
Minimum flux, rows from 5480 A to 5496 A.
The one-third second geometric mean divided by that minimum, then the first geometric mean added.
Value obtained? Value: 14.52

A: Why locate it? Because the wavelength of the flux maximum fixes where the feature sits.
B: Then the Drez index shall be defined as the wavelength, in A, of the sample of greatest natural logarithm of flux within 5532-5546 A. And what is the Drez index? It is 5539.0 A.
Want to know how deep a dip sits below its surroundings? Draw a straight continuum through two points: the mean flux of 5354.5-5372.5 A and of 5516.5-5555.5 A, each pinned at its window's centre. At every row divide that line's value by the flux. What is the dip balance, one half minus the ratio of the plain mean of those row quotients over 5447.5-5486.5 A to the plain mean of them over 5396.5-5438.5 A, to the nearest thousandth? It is -0.564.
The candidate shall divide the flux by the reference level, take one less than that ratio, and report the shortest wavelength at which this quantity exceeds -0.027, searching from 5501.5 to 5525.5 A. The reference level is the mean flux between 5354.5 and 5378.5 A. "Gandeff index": 5506.0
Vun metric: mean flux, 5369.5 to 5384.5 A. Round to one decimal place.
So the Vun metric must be 14.0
